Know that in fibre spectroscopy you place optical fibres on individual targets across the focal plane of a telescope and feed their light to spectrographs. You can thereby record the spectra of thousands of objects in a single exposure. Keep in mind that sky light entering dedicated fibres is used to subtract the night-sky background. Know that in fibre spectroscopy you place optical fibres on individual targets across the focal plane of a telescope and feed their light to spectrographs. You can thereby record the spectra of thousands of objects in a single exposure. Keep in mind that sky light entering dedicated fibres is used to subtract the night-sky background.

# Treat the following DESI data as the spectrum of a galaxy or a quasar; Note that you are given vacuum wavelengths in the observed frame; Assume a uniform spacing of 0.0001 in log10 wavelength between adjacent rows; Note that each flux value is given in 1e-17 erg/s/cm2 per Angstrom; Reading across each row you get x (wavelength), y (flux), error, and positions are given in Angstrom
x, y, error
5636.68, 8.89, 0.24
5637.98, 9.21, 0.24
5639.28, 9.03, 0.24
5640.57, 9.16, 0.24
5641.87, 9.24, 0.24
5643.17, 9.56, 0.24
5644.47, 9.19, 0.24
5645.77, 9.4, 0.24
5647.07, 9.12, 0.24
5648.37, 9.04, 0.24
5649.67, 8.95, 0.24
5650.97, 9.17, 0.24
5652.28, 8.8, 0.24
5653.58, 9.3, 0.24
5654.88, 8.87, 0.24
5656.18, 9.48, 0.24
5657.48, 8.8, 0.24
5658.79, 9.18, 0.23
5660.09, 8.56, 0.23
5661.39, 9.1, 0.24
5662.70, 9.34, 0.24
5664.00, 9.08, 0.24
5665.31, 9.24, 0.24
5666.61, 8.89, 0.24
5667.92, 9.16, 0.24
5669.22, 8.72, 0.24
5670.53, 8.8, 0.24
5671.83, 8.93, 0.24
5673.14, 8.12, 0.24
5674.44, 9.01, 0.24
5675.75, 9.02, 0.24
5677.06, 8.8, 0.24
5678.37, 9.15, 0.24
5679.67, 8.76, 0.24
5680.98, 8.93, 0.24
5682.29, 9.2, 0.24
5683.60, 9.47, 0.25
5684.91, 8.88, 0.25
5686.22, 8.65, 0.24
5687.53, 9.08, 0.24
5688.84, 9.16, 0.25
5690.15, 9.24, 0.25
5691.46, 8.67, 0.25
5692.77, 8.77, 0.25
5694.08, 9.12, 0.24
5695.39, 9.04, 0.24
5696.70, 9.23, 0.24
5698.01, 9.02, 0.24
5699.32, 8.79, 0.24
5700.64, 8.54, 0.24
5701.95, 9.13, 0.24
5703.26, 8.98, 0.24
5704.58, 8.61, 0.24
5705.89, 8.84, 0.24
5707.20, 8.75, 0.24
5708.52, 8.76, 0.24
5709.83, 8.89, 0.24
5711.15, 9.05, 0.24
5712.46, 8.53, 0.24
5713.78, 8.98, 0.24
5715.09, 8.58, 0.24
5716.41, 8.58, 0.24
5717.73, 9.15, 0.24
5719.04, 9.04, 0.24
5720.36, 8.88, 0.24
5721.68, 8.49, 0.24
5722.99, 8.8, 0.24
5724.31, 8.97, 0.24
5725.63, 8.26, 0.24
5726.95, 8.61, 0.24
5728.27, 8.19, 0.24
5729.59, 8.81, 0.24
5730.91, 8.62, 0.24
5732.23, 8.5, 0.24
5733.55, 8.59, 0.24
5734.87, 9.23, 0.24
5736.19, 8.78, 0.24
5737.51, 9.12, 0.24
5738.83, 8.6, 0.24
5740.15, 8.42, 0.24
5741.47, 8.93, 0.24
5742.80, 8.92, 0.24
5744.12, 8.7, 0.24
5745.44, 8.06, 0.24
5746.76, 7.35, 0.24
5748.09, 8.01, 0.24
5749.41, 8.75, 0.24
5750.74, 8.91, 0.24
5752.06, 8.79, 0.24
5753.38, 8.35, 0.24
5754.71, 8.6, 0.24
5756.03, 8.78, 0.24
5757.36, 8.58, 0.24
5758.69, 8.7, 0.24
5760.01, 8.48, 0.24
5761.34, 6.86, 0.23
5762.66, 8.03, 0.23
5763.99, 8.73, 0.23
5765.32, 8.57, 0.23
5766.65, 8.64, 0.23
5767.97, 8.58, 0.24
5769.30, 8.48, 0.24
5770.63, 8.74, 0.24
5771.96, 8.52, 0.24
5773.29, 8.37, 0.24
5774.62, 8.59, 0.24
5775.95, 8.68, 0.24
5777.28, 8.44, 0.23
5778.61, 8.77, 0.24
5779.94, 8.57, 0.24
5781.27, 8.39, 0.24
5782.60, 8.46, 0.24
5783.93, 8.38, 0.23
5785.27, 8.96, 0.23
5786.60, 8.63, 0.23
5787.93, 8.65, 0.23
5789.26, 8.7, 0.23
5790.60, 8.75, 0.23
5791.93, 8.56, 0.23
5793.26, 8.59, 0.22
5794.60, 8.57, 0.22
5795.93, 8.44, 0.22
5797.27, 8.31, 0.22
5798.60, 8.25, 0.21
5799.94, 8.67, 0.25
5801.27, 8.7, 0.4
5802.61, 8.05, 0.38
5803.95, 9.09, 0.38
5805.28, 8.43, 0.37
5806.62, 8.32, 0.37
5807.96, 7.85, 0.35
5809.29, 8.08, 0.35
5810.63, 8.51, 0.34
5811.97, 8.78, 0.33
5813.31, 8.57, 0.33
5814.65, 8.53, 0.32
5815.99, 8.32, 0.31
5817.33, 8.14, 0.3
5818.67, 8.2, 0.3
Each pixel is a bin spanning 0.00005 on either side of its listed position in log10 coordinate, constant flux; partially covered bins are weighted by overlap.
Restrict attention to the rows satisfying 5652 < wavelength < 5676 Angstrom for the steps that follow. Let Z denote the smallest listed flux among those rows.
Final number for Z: 8.12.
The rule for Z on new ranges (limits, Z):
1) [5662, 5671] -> 8.72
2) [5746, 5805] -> 6.86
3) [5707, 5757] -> 7.35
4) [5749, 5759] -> 8.35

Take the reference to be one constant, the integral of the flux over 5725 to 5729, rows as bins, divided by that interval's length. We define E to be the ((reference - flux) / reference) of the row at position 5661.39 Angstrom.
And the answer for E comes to -0.09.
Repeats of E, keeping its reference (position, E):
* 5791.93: -0.02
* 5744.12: -0.04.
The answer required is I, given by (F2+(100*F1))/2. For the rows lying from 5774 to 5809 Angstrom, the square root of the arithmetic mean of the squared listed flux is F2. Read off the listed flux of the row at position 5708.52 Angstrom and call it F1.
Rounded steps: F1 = 8.76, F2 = 8.53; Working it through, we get 442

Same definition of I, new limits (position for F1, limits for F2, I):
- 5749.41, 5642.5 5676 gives 442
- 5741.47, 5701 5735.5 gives 451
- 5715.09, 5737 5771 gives 433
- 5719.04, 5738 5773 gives 456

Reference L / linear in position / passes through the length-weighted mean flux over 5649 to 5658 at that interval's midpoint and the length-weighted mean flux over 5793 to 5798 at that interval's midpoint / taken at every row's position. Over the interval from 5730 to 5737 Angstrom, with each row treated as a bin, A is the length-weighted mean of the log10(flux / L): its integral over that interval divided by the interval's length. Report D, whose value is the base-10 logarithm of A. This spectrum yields -2.9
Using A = 0.001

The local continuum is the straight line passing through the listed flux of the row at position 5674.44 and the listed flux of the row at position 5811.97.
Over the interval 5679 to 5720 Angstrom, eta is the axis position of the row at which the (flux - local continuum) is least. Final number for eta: 5700.64 Angstrom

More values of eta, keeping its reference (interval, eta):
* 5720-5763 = 5761.34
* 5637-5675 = 5673.14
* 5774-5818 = 5807.96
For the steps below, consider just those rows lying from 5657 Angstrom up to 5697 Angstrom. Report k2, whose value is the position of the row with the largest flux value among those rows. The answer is 5683.60 Angstrom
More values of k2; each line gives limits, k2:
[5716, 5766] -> 5734.87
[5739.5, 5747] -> 5741.47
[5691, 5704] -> 5696.70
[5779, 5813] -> 5803.95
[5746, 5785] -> 5750.74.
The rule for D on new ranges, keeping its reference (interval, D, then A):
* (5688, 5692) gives -2.2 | 0.006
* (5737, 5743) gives -2.4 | 0.004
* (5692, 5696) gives -2.4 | 0.004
